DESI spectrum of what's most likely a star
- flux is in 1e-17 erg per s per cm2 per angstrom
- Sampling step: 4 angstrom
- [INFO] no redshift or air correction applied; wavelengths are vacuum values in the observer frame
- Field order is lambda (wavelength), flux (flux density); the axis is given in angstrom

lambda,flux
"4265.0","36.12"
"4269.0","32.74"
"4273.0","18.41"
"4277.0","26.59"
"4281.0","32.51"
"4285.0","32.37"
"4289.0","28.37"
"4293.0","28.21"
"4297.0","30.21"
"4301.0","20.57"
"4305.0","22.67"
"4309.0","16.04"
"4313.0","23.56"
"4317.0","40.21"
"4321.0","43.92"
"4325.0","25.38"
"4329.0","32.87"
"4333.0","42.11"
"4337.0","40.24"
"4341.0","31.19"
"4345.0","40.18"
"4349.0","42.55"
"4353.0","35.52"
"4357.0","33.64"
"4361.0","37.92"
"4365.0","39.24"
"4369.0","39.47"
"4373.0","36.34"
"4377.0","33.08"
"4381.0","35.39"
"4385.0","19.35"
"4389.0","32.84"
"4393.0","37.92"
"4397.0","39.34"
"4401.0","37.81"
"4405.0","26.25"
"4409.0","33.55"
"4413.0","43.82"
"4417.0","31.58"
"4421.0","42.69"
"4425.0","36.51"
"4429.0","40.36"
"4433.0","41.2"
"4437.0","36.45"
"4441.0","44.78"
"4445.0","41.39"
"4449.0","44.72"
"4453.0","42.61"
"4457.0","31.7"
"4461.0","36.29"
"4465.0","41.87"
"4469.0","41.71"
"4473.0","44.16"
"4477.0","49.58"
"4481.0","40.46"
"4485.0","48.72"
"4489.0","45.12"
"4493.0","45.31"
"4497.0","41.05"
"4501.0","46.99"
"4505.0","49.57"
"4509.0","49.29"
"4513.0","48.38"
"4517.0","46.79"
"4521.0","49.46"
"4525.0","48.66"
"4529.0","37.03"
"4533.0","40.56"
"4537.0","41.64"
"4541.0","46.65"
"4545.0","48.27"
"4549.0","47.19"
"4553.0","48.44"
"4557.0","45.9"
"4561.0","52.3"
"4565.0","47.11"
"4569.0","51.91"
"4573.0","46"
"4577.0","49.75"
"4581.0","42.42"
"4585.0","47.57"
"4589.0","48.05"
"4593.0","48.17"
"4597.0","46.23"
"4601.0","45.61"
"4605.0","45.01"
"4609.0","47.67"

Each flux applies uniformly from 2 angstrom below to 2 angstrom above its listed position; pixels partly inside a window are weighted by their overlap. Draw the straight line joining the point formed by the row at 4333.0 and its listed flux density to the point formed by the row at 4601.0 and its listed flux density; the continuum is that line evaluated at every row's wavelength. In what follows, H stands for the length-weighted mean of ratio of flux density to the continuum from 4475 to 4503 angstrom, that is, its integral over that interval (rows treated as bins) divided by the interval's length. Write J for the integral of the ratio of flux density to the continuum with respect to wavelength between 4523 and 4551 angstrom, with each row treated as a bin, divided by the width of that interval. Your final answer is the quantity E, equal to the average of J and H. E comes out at 1.01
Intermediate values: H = 1.03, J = 0.99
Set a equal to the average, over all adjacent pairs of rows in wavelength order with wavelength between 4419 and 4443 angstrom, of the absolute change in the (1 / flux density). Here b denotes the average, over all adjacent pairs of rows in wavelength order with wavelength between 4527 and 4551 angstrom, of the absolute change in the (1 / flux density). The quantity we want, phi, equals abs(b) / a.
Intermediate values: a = 0.003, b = 0.001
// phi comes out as 0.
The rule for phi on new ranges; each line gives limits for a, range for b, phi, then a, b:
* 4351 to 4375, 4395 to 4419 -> 5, 0.002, 0.007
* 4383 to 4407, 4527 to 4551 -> 0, 0.008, 0.001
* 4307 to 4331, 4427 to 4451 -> 0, 0.013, 0.002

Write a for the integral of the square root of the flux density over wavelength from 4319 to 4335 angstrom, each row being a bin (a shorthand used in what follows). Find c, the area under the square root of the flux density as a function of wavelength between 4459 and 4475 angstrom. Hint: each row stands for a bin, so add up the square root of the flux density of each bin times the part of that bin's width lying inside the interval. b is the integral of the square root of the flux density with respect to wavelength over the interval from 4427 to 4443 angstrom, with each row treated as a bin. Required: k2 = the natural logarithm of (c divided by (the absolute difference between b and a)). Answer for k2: 2.8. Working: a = 96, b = 102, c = 102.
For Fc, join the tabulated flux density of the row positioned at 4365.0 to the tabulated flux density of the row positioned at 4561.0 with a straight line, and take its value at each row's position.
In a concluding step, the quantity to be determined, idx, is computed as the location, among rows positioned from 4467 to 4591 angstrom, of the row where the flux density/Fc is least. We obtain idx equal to 4529.0 angstrom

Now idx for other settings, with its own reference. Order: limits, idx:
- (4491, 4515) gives 4497.0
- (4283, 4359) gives 4309.0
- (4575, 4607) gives 4581.0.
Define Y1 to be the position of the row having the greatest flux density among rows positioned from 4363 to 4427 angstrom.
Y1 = 4413.0 angstrom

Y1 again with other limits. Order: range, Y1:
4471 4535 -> 4477.0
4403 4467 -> 4441.0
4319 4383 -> 4321.0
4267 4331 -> 4321.0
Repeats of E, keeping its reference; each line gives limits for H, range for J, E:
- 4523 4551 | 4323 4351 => 0.93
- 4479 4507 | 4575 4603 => 1.03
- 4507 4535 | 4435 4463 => 0.97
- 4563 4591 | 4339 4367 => 0.96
